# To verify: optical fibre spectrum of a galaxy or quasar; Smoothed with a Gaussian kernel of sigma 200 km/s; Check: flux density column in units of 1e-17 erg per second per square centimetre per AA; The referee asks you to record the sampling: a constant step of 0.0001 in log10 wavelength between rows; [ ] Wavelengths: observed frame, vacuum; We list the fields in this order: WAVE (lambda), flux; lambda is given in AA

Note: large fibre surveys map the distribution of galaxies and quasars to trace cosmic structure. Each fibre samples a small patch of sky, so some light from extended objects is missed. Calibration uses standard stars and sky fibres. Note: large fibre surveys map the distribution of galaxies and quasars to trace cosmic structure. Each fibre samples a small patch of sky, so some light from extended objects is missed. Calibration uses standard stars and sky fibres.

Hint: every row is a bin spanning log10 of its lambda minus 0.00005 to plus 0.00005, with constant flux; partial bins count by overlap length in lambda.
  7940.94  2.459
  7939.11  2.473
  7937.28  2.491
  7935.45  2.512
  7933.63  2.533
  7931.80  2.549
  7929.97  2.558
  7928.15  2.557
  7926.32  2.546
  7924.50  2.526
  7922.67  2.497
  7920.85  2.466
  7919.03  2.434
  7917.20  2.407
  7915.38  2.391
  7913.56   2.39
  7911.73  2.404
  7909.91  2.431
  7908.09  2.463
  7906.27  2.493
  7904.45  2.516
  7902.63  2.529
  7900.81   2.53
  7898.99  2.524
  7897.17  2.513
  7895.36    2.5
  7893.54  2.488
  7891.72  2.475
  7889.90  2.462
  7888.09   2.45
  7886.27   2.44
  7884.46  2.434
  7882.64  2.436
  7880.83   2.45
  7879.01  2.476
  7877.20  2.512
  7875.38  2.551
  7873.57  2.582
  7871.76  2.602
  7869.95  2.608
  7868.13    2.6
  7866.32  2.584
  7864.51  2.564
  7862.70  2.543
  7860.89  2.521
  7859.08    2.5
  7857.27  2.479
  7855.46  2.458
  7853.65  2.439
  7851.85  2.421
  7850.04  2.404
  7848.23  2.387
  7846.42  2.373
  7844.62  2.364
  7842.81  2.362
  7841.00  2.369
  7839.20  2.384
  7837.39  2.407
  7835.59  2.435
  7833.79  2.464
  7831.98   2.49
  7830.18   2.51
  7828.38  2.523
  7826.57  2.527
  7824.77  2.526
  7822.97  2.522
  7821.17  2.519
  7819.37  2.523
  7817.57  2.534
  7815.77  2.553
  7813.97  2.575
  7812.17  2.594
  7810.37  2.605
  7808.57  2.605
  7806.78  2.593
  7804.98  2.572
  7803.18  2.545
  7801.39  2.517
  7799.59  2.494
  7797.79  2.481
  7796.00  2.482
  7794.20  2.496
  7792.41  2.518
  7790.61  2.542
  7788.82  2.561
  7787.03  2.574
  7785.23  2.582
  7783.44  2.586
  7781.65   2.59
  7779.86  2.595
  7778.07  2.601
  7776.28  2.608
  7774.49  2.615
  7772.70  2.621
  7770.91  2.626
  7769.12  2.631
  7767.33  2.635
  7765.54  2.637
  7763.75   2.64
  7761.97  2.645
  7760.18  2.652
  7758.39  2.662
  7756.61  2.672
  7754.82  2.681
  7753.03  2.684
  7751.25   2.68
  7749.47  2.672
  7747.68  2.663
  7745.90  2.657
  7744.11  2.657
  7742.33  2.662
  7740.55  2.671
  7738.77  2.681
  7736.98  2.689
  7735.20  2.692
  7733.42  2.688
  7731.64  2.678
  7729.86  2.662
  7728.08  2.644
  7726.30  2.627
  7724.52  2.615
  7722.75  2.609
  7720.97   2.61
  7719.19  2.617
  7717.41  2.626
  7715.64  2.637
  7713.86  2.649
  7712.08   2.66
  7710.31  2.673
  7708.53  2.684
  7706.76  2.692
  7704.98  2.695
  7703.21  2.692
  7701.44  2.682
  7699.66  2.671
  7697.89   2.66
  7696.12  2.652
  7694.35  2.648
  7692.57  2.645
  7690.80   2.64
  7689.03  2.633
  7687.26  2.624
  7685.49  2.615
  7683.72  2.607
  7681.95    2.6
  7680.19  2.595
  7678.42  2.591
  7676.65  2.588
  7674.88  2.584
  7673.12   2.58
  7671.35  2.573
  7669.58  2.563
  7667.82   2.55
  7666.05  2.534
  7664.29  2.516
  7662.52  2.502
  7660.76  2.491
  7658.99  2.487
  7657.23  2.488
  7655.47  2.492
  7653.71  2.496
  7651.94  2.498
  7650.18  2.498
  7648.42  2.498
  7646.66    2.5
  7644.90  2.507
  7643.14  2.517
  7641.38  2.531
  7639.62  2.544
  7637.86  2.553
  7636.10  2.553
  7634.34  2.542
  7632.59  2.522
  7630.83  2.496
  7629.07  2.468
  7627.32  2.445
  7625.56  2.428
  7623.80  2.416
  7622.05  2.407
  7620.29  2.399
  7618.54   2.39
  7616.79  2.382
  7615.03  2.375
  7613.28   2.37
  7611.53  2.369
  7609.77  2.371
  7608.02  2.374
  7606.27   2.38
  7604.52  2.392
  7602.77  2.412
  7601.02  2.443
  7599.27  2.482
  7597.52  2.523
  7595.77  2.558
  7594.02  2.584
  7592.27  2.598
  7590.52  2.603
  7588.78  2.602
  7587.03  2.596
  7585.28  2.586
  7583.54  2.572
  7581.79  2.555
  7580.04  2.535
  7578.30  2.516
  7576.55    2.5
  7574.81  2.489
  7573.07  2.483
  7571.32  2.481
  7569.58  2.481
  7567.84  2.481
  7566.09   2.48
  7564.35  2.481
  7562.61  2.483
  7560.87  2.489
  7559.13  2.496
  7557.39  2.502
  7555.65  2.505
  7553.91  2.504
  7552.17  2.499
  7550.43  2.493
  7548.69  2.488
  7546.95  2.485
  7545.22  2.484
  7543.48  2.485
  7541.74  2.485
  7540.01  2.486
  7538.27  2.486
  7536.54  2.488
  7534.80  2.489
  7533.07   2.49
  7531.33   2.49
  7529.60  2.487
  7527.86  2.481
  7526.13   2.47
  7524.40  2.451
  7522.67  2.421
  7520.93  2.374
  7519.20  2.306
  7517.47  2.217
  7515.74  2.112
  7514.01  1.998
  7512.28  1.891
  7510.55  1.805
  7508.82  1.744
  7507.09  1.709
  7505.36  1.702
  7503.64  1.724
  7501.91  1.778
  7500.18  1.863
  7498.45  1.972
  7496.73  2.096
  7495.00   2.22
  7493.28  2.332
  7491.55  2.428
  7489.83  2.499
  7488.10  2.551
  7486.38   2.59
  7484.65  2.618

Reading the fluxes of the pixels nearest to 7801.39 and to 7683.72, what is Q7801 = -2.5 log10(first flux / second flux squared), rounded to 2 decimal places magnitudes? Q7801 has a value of 1.08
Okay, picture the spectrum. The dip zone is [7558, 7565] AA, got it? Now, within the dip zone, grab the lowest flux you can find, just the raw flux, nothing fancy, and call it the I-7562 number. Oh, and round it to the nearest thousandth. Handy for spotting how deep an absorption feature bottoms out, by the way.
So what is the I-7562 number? 2.481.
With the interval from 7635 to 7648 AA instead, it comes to 2.500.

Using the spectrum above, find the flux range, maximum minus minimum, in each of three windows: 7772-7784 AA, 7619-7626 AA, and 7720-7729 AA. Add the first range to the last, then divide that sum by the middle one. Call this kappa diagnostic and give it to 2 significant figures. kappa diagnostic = 2.4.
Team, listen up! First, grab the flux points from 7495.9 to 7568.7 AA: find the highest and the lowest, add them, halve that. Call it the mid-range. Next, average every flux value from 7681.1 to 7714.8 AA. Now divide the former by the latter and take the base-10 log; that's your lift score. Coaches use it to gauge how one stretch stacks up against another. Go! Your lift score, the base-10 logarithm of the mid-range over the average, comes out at -0.10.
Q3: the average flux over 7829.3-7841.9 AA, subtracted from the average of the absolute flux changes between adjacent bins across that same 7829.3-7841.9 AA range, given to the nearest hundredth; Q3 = -2.41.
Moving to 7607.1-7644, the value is -2.44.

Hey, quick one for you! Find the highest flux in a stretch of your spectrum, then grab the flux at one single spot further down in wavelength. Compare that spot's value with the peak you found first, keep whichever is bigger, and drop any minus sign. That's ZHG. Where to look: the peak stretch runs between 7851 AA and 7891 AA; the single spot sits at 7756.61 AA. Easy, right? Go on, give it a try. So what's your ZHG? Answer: 2.67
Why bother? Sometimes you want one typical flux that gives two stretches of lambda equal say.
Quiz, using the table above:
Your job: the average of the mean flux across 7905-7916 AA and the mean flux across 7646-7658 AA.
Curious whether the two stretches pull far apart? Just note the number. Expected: 2.46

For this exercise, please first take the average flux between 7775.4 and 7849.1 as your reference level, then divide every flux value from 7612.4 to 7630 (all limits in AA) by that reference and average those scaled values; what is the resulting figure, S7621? 0.96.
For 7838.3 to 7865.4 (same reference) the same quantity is 0.97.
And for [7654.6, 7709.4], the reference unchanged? 1.03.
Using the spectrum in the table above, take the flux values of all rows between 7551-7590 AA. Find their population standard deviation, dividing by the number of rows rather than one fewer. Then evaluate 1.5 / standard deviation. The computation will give 38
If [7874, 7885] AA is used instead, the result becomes 35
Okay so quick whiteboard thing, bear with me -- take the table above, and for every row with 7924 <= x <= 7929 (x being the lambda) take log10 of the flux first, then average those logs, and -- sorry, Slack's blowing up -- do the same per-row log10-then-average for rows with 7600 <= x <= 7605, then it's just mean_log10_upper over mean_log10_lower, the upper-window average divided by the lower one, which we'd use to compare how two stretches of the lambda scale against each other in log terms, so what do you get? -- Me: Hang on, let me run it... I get 1.06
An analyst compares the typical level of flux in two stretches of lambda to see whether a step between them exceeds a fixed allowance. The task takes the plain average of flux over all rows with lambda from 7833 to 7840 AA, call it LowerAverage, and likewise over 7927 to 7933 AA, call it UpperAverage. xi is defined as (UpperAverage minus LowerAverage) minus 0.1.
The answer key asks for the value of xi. 0.03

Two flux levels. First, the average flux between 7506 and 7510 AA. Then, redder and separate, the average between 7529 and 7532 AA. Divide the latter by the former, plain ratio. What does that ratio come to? 1.44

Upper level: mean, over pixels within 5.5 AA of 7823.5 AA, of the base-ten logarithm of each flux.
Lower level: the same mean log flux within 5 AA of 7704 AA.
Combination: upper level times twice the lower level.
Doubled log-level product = 0.345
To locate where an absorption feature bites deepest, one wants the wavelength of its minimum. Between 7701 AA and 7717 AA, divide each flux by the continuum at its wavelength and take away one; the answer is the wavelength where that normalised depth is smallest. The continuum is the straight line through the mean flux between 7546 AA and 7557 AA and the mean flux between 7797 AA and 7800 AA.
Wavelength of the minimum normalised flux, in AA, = 7715.64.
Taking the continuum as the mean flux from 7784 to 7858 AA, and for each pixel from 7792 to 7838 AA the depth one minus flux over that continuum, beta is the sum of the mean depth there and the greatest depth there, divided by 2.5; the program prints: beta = 0.01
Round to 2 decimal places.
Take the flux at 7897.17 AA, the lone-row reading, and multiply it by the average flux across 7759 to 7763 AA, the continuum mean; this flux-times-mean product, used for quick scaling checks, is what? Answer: 6.66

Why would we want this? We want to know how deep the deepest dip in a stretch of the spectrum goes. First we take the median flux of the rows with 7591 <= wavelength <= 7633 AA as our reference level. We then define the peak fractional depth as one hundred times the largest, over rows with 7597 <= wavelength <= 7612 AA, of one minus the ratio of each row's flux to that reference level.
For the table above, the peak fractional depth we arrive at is 1.9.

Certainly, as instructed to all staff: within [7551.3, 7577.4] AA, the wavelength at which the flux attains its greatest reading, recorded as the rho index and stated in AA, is 7555.65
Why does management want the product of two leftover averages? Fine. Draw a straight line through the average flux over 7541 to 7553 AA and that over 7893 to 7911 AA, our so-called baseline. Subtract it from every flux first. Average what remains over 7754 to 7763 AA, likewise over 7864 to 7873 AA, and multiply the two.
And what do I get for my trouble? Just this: 0.016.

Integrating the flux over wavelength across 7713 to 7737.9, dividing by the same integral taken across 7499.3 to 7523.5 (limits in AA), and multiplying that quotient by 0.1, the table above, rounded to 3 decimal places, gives 0.138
